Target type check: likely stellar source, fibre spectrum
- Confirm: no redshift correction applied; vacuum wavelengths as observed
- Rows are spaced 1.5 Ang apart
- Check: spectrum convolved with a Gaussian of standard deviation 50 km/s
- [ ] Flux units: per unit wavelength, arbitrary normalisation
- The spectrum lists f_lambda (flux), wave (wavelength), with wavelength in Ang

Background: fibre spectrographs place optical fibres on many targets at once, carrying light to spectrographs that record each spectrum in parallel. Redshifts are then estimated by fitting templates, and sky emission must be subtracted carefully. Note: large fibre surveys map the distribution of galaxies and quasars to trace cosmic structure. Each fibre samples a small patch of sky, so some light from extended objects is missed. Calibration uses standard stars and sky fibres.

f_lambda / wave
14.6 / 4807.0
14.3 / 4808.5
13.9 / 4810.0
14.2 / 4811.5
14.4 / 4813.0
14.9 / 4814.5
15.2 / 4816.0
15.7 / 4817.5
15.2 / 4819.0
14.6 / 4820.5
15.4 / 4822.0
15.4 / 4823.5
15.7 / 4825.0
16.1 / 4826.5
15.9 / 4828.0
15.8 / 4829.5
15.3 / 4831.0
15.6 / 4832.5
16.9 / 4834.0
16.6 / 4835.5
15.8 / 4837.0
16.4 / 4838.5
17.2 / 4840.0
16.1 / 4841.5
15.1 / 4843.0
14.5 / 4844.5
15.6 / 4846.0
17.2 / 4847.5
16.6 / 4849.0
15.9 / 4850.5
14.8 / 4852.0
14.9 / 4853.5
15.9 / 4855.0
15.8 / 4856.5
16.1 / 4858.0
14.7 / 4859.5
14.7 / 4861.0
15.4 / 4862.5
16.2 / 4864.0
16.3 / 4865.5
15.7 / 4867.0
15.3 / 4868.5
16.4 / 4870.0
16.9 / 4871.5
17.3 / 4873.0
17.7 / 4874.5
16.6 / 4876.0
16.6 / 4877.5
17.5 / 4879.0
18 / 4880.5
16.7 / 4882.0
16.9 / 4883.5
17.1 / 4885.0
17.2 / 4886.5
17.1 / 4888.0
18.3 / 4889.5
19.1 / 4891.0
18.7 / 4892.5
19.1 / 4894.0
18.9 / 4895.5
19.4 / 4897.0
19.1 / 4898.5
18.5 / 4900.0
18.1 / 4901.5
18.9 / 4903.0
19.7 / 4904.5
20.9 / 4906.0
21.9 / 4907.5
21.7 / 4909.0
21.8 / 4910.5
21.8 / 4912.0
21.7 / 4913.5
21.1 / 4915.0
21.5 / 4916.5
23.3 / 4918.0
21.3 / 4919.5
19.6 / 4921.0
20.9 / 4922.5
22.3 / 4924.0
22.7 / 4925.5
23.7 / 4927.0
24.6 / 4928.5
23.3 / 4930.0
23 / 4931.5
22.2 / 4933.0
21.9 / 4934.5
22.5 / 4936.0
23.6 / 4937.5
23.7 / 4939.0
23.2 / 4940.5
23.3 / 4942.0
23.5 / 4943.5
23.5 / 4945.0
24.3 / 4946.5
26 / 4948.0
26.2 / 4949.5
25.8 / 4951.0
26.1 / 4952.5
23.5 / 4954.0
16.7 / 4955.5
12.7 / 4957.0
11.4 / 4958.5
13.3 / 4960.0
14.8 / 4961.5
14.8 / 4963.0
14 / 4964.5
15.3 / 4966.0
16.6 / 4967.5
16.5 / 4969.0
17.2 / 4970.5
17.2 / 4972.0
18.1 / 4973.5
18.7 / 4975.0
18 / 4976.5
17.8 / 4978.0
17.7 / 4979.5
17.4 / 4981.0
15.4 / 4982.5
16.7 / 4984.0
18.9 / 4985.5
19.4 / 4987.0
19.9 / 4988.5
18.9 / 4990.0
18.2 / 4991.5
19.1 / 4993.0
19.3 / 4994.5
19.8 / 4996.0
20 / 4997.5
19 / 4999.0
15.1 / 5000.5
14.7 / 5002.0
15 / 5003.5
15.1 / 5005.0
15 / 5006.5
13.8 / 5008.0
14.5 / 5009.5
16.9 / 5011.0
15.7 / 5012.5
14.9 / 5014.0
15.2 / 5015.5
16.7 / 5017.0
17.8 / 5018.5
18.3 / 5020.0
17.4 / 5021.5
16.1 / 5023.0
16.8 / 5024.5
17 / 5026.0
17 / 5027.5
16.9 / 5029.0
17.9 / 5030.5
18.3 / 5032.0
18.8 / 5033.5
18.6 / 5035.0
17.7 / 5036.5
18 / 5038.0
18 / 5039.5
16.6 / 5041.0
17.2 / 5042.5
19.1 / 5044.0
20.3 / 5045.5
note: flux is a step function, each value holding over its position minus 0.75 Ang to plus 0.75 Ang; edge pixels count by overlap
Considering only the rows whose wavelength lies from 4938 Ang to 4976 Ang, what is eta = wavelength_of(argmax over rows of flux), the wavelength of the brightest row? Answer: 4949.5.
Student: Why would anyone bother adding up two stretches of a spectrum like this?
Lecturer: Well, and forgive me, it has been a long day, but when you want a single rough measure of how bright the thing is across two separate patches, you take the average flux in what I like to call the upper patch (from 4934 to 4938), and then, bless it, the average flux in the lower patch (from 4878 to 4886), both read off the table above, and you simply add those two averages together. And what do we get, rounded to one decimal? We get 39.9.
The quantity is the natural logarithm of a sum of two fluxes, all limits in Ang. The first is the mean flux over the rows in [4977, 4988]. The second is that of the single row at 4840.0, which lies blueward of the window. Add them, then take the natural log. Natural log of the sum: 3.55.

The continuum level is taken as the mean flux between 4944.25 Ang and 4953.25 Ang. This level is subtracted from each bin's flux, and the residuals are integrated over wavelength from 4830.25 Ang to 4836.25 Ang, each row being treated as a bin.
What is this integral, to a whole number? -55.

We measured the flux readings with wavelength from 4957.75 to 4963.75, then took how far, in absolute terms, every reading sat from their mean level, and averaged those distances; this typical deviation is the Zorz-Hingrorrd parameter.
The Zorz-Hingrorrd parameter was 1.2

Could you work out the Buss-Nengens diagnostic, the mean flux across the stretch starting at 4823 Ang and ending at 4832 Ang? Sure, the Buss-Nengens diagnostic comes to 15.7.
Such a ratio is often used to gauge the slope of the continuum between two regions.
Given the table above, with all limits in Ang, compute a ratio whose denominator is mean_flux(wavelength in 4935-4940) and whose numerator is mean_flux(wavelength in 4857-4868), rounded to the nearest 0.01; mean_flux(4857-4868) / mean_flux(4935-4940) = 0.67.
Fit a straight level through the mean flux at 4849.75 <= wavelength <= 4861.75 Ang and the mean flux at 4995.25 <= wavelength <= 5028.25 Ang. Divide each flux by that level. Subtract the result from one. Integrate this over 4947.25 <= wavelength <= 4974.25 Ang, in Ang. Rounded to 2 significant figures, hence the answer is -3.4 Ang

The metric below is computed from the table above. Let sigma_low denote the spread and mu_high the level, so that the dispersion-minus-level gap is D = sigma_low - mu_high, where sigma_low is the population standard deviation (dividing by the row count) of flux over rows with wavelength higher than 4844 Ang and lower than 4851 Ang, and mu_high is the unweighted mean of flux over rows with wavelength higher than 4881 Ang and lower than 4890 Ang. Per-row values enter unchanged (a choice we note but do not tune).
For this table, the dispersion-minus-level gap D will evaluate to -16.3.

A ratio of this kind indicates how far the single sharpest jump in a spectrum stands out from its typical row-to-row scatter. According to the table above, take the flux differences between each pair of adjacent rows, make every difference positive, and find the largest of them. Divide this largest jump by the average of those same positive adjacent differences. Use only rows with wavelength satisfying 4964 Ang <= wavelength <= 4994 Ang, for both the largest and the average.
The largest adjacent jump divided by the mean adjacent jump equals 2.7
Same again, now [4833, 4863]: 2.2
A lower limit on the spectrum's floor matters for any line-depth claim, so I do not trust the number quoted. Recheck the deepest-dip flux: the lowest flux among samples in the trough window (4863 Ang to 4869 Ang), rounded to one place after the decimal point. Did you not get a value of 15.3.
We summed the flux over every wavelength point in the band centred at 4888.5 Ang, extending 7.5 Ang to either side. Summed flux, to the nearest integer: 179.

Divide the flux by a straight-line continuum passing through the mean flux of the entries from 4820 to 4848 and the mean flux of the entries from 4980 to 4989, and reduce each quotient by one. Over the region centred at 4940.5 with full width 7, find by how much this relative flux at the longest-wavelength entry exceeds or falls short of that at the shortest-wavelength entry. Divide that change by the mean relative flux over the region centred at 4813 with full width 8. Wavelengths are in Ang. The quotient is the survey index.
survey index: 0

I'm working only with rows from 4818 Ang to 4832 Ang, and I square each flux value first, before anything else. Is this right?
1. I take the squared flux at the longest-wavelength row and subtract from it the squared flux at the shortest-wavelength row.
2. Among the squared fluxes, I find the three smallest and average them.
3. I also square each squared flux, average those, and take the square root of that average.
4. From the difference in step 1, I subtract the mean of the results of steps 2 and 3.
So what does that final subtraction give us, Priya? -230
